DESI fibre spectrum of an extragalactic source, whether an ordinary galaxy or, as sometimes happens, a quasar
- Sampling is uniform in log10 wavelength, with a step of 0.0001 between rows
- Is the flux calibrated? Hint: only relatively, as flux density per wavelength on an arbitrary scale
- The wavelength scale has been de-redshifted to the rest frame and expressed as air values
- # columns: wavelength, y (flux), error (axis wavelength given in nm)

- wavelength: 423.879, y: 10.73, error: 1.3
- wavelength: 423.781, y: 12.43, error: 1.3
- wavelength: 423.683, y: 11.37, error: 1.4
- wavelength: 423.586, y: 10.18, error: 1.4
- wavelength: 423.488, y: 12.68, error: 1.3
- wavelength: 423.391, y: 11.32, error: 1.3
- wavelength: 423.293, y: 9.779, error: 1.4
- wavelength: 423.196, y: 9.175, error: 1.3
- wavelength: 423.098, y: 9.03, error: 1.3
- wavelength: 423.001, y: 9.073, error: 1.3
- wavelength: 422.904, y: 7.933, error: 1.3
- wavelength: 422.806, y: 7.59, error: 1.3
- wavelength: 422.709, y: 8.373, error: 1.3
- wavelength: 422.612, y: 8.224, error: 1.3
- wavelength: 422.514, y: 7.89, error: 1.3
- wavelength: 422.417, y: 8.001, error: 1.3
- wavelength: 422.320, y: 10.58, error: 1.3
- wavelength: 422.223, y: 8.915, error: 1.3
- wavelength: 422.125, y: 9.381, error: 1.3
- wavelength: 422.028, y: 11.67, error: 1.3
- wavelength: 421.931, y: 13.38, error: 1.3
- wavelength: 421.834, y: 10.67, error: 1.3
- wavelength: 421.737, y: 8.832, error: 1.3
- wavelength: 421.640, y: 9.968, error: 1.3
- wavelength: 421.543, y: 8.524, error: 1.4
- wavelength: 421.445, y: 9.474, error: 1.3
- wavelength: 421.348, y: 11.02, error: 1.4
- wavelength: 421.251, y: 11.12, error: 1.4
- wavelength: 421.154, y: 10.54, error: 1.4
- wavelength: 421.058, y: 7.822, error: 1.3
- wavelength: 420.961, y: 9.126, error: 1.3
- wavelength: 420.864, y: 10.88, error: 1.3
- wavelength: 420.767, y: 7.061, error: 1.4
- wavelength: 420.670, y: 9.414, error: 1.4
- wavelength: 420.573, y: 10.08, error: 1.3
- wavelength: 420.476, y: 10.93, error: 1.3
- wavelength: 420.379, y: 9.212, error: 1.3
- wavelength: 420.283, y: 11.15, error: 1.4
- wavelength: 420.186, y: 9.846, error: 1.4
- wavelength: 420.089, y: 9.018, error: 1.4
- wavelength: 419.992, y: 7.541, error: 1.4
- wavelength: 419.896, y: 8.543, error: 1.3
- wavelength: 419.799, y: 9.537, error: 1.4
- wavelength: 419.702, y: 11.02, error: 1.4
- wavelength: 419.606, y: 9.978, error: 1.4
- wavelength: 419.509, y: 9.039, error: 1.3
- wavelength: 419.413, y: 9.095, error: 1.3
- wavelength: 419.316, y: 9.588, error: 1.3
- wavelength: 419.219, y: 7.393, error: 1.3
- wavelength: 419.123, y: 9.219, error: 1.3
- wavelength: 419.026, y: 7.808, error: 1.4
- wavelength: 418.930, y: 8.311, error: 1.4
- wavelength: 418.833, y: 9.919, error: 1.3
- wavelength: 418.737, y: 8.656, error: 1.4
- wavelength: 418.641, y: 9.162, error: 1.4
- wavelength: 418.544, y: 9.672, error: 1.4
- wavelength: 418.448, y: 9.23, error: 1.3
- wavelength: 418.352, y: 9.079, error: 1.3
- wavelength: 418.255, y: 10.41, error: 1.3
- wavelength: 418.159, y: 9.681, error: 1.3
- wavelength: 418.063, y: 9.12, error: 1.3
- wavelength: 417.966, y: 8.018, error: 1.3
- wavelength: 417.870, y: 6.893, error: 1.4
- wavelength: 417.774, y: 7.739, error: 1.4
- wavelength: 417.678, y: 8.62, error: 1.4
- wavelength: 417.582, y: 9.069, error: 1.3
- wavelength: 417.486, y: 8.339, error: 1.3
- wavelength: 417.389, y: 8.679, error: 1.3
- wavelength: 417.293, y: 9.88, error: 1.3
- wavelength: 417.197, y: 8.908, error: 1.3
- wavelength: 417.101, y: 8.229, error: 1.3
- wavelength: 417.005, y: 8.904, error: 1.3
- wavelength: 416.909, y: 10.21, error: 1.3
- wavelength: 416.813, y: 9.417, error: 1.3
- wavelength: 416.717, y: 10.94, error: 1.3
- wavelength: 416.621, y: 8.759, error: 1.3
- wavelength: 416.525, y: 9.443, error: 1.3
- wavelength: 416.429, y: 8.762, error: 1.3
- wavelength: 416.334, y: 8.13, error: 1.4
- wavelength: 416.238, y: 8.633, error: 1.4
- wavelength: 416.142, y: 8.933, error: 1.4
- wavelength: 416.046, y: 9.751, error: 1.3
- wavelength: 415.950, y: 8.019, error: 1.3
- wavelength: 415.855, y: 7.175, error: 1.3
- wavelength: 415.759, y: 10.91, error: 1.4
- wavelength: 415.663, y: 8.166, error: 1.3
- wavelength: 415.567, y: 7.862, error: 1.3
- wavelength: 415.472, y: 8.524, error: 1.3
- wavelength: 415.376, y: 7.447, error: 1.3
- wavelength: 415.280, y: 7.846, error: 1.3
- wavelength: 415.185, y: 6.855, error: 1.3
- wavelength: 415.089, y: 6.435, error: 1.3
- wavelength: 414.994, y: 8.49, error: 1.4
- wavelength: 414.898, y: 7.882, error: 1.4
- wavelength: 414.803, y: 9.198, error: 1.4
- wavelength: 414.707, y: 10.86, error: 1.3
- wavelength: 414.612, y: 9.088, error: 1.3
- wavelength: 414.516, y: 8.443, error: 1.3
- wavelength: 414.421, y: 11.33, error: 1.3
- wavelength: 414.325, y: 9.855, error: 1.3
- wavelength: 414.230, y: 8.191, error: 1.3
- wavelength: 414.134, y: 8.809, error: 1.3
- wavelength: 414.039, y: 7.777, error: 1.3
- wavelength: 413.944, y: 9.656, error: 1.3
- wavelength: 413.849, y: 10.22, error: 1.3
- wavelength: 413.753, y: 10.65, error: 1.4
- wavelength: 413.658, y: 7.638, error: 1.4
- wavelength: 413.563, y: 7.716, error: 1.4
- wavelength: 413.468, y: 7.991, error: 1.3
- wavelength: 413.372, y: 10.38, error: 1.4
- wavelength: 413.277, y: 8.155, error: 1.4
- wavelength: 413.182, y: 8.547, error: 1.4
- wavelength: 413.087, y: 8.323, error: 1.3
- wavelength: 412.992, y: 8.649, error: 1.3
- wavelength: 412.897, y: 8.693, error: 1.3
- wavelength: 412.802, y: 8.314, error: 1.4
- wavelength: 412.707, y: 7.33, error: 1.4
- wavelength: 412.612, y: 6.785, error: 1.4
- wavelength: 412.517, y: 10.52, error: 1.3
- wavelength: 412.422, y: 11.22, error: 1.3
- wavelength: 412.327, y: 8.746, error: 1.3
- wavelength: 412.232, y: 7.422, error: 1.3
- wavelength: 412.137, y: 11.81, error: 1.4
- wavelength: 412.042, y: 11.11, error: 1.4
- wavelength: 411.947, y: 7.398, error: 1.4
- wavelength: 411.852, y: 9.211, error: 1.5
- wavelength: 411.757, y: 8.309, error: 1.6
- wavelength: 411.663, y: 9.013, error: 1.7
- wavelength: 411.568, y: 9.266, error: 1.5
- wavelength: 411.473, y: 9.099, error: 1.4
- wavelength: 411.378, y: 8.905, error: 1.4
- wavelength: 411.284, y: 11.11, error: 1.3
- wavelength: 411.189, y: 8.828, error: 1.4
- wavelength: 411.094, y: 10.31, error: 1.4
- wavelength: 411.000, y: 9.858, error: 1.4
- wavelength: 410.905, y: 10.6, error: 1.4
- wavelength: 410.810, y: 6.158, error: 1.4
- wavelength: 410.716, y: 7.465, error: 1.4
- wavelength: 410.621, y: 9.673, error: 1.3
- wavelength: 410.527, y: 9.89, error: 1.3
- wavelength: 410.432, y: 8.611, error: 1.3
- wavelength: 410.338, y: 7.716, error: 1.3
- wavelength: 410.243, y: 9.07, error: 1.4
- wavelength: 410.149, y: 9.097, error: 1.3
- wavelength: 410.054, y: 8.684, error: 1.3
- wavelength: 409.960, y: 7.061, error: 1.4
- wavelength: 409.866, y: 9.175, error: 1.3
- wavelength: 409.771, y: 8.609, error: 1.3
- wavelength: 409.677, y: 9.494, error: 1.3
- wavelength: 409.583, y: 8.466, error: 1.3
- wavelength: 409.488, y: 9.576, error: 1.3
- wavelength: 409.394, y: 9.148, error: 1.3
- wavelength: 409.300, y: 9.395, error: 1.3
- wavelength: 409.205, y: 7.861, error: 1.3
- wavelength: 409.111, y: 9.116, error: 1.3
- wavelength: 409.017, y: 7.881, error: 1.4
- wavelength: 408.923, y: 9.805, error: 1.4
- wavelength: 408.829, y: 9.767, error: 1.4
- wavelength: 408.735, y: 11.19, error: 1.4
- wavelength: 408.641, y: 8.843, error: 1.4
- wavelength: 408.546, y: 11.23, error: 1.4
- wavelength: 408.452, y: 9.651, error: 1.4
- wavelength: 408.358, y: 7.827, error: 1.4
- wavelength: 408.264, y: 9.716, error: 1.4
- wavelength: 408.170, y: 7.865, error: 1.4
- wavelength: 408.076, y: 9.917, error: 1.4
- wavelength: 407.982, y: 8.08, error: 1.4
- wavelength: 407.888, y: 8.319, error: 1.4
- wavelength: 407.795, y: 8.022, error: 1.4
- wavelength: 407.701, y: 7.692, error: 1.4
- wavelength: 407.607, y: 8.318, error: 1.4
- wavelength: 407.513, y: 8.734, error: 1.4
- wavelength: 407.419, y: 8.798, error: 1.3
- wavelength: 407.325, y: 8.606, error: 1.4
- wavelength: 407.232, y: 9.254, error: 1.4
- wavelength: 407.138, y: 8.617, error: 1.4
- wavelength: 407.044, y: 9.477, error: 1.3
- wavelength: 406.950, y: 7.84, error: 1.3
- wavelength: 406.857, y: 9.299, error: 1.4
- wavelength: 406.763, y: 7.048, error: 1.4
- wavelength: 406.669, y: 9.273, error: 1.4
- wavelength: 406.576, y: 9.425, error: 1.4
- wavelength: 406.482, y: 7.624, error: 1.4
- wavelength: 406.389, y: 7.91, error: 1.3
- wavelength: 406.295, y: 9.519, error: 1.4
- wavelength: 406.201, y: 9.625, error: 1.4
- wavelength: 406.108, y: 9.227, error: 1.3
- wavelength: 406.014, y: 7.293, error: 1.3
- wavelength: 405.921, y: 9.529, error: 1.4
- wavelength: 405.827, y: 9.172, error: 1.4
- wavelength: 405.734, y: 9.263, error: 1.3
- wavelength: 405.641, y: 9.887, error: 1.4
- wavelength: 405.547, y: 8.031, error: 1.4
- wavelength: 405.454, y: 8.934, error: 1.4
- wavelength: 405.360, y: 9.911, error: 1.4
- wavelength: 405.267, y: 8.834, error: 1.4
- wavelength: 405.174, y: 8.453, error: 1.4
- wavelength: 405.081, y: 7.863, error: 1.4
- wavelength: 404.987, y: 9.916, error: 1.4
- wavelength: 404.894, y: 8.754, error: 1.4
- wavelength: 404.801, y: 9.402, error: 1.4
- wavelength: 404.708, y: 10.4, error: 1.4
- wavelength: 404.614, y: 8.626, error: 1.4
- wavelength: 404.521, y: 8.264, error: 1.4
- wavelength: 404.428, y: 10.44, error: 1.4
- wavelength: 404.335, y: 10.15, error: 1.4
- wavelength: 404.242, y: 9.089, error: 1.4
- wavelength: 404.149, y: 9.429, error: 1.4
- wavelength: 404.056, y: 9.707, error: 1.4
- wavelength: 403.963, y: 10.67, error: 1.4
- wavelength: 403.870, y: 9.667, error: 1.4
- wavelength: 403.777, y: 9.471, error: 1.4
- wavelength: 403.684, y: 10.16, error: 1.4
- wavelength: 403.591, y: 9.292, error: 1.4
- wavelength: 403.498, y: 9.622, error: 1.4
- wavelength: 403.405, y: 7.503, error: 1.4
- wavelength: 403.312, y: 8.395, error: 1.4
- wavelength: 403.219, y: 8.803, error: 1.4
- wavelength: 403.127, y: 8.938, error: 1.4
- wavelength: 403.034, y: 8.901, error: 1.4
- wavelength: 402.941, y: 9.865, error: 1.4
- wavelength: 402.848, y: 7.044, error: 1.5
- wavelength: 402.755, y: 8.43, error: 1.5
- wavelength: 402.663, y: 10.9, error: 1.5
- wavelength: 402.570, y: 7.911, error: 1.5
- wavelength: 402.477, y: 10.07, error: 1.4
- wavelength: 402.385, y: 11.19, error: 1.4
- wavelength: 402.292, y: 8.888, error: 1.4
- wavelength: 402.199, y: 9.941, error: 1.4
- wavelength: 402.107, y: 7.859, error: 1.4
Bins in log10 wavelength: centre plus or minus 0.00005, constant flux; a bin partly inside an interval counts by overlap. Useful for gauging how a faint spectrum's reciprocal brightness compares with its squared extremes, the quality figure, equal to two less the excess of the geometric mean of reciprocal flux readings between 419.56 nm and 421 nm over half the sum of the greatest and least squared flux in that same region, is 89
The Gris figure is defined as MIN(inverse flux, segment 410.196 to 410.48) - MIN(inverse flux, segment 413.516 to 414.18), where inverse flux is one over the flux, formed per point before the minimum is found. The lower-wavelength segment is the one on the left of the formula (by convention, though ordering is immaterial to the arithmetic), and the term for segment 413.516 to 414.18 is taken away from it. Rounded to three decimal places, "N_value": 0.016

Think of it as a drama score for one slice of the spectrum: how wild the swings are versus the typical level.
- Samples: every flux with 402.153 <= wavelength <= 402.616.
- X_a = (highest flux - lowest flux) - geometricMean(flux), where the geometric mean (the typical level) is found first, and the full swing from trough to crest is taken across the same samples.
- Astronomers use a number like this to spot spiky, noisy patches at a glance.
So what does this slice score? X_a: -6.3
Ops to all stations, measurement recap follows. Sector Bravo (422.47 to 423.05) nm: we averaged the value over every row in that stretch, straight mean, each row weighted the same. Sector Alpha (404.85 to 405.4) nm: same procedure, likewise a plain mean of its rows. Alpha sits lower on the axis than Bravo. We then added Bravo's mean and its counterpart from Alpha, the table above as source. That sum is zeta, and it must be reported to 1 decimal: 17.1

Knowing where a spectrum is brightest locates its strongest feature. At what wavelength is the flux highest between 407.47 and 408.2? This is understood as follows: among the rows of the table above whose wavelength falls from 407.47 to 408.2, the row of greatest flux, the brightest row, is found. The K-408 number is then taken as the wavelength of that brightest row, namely 408.076 nm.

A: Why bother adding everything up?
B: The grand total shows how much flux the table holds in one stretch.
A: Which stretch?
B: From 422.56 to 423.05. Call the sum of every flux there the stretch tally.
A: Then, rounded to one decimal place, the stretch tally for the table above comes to 41.2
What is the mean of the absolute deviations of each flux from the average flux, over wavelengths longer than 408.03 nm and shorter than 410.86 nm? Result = 0.87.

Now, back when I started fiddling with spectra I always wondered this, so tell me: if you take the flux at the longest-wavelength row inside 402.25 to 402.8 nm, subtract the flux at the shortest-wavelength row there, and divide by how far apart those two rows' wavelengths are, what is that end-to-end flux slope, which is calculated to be -1.0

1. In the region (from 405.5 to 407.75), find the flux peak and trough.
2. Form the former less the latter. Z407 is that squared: 8.1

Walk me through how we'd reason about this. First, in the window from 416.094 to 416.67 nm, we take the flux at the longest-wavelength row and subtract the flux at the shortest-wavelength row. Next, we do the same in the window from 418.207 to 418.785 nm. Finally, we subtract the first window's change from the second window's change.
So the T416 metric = -1.6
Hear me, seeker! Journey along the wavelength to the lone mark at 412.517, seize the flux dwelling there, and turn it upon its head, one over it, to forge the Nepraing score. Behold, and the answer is 0.095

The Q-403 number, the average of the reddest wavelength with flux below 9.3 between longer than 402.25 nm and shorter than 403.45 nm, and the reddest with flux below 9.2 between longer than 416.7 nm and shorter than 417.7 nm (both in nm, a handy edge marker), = 410.54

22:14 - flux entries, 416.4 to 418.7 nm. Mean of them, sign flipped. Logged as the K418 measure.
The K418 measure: -9.05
